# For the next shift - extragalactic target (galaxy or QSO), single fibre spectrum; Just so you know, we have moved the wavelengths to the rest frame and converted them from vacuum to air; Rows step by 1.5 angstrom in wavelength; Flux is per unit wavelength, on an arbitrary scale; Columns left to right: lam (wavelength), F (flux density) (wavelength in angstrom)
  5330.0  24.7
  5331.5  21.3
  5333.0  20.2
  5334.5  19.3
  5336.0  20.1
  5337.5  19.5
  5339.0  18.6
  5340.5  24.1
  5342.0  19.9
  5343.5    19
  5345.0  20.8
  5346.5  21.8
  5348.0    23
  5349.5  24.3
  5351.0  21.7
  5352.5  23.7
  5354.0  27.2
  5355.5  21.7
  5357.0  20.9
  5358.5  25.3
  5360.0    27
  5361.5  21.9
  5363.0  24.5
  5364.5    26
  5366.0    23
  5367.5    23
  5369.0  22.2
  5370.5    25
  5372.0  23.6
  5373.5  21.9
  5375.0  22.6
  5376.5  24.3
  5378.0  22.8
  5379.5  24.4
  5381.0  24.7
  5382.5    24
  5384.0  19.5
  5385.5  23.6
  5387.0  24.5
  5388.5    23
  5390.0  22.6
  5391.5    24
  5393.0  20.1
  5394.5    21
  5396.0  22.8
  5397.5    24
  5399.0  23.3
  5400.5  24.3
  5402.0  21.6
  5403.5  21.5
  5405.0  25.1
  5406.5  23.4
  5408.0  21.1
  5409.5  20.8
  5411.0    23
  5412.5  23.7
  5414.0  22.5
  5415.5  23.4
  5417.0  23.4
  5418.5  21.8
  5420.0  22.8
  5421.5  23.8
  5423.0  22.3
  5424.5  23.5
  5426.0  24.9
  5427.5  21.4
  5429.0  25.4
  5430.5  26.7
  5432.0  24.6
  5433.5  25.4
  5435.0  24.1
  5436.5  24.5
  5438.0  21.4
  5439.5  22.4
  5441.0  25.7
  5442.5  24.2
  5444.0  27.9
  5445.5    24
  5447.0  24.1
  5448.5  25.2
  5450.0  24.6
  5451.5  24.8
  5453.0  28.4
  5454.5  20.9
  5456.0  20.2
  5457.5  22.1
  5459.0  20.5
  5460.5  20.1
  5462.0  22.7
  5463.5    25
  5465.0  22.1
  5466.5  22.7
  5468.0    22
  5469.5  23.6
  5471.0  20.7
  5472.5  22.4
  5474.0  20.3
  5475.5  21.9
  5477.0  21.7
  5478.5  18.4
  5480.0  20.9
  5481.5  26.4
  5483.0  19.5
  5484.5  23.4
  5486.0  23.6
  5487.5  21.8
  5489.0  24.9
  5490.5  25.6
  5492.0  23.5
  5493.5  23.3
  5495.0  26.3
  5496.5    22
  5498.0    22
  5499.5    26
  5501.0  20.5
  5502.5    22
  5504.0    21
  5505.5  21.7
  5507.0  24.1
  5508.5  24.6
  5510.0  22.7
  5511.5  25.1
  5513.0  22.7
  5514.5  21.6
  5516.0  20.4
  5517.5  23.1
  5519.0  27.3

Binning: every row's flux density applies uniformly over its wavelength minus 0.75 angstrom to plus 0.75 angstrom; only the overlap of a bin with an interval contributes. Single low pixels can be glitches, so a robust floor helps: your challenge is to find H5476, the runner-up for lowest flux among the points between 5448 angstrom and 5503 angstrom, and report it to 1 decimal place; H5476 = 19.5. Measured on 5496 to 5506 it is 21.0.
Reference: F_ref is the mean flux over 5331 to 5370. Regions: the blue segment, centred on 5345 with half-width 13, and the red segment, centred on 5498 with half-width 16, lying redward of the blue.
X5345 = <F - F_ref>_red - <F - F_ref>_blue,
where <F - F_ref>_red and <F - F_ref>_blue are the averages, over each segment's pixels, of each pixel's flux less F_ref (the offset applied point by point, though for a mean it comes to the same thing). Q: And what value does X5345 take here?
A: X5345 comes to 1.6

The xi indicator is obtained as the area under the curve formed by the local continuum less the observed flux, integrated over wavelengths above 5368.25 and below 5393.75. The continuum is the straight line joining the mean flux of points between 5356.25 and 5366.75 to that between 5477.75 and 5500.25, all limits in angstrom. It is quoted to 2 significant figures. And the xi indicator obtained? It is 21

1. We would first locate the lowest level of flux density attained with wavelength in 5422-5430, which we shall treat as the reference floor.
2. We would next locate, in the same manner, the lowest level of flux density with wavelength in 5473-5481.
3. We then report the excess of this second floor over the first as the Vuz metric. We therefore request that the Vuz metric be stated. -3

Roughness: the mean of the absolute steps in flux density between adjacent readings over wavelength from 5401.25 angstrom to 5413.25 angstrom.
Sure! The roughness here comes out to 1.56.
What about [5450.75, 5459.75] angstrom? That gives 3.06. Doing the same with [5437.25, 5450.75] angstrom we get 1.90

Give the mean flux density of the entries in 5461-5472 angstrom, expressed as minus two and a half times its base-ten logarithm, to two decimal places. -3.39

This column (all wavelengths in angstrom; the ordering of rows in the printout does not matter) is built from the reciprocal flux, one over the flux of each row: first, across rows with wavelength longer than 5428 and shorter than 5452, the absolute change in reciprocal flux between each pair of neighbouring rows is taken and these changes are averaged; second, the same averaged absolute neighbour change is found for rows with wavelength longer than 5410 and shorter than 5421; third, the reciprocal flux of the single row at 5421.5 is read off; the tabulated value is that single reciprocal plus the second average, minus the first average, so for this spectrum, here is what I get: 0.0411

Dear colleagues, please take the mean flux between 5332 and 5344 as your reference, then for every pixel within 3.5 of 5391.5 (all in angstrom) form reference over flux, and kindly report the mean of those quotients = 0.91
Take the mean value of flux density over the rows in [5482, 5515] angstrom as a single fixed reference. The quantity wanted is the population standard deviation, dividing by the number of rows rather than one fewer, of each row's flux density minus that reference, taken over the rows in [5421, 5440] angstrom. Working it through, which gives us 1.56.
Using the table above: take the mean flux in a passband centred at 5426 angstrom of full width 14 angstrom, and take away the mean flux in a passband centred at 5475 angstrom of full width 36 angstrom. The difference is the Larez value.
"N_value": 1.6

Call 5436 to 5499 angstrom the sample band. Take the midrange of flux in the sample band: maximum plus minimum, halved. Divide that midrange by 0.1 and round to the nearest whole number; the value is 234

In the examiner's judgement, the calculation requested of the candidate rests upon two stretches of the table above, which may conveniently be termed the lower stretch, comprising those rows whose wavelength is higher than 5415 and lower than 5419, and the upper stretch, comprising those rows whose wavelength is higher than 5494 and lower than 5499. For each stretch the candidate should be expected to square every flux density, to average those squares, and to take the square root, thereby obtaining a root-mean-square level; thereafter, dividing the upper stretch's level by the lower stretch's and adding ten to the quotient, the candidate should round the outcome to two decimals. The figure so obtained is 11.03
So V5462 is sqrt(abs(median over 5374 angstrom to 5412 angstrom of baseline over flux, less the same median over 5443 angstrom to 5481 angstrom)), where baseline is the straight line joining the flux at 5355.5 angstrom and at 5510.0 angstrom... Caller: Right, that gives 0.24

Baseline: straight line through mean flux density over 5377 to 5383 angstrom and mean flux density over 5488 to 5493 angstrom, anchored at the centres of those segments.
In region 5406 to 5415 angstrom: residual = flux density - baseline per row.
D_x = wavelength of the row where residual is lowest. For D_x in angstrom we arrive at 5409.5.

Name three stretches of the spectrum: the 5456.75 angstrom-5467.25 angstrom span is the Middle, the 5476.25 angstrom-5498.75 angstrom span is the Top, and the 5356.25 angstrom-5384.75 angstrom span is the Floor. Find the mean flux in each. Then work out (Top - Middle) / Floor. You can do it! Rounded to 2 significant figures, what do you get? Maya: 0.030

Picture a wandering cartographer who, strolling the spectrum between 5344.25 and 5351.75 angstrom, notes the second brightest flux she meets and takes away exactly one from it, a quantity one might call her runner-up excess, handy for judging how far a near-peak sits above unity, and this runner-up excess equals 22.0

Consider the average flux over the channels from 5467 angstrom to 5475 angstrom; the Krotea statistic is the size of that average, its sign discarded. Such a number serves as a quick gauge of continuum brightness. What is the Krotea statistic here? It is 21.8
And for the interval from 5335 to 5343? 20.4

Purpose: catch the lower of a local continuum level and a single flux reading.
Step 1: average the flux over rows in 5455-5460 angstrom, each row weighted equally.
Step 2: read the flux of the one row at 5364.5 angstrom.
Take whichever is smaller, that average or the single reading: 20.9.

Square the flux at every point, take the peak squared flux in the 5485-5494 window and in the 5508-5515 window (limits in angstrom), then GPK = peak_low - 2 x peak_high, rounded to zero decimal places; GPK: -605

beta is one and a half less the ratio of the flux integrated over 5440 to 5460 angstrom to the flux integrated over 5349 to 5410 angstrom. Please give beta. 1.2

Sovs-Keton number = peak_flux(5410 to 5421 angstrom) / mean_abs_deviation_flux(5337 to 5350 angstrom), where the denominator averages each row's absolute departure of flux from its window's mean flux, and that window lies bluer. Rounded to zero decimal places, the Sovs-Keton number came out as 13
